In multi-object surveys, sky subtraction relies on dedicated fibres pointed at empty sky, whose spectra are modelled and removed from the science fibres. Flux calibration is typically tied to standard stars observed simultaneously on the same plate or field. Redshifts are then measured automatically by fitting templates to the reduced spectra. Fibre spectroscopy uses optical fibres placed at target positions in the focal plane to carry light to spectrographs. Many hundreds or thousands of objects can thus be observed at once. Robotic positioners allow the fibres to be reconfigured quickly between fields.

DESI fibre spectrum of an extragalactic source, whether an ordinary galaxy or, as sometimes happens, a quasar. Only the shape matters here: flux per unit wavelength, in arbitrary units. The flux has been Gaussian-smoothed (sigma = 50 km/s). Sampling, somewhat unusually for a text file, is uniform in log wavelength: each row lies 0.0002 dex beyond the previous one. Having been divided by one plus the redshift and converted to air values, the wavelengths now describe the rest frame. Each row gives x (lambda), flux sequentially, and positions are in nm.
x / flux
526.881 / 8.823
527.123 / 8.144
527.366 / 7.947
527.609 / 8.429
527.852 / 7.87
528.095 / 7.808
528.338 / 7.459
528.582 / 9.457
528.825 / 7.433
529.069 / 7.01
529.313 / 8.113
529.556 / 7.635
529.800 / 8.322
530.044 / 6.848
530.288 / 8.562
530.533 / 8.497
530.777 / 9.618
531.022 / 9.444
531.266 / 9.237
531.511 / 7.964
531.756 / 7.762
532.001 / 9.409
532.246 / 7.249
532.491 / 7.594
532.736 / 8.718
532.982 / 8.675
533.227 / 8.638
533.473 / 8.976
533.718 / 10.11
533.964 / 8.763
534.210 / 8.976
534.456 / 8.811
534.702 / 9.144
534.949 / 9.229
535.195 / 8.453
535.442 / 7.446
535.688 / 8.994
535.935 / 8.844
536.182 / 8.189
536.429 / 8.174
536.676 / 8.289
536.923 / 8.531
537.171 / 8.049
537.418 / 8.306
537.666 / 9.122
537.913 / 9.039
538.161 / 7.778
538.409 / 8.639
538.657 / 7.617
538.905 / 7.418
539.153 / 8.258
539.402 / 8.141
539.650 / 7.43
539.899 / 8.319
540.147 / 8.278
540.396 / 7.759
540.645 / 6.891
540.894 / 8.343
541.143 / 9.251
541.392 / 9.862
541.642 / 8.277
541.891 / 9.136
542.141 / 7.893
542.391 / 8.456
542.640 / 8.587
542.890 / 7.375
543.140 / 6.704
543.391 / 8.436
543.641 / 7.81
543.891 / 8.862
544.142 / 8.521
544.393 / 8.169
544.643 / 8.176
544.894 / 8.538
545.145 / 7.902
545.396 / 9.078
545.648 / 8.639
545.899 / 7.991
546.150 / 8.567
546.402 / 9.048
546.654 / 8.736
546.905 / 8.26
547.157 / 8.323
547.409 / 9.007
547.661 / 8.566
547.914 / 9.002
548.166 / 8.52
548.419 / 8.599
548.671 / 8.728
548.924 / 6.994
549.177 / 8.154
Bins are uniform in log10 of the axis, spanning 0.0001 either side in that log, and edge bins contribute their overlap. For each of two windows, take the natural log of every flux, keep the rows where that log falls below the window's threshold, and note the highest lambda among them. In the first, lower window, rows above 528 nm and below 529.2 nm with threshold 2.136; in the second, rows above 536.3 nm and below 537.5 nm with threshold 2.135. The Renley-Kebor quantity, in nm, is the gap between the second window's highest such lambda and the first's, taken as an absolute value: 8.35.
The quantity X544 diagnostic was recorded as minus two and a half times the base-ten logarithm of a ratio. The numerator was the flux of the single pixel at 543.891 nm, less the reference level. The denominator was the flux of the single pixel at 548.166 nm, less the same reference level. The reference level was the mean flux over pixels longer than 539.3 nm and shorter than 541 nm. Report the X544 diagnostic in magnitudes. -0.46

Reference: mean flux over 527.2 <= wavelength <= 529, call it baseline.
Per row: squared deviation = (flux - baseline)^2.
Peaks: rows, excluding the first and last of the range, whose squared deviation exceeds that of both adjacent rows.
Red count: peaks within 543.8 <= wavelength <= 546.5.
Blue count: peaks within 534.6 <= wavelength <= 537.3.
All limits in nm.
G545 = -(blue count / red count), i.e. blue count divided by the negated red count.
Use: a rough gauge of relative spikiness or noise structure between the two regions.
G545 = -1.50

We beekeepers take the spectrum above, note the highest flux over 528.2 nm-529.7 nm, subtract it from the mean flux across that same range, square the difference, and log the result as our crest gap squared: 2.6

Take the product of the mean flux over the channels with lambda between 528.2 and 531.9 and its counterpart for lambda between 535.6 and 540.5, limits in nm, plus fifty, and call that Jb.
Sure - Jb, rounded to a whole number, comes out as 118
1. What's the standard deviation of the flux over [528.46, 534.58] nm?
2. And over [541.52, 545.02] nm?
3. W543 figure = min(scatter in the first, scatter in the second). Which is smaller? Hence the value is 0.6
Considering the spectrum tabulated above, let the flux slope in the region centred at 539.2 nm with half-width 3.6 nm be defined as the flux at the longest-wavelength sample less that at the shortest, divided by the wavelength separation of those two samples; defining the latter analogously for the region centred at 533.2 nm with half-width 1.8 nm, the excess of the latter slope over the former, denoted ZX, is 0.4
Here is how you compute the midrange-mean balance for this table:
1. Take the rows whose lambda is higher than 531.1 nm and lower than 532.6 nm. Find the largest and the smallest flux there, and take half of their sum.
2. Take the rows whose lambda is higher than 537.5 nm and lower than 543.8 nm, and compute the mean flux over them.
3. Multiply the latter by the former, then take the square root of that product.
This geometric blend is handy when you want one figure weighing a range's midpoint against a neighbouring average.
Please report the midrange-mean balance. 8.3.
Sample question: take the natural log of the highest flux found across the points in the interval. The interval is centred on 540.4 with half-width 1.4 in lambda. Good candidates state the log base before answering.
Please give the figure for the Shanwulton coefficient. 2.29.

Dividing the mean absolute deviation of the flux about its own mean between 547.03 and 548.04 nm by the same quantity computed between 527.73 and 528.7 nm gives 0.4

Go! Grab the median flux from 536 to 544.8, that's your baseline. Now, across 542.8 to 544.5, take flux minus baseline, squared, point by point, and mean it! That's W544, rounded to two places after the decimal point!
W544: 0.56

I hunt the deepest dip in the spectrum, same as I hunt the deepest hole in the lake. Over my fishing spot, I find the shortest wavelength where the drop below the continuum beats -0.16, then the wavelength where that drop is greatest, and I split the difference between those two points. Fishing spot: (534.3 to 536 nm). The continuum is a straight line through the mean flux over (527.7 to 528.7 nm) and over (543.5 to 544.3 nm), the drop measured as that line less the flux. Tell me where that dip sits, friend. 535.44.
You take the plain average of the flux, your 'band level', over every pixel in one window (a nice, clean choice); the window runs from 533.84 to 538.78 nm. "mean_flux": 8.52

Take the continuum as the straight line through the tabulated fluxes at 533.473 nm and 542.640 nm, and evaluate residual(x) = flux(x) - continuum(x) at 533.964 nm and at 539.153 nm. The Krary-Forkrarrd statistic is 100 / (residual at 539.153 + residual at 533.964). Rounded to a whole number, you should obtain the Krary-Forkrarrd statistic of -149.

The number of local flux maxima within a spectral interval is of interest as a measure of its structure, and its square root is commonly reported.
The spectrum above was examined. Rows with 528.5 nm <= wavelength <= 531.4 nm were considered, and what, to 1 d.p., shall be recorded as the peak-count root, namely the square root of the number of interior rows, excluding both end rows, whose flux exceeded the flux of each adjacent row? 2.0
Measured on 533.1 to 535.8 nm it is 1.7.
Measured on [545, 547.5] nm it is 1.4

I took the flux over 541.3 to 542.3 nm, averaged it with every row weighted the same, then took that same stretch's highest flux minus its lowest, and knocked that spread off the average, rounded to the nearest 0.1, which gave 6.8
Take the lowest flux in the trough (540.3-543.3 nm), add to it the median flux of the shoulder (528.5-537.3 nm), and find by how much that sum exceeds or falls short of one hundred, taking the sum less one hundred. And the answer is -84.7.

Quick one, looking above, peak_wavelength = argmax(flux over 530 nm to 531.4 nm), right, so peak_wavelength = 530.777 nm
